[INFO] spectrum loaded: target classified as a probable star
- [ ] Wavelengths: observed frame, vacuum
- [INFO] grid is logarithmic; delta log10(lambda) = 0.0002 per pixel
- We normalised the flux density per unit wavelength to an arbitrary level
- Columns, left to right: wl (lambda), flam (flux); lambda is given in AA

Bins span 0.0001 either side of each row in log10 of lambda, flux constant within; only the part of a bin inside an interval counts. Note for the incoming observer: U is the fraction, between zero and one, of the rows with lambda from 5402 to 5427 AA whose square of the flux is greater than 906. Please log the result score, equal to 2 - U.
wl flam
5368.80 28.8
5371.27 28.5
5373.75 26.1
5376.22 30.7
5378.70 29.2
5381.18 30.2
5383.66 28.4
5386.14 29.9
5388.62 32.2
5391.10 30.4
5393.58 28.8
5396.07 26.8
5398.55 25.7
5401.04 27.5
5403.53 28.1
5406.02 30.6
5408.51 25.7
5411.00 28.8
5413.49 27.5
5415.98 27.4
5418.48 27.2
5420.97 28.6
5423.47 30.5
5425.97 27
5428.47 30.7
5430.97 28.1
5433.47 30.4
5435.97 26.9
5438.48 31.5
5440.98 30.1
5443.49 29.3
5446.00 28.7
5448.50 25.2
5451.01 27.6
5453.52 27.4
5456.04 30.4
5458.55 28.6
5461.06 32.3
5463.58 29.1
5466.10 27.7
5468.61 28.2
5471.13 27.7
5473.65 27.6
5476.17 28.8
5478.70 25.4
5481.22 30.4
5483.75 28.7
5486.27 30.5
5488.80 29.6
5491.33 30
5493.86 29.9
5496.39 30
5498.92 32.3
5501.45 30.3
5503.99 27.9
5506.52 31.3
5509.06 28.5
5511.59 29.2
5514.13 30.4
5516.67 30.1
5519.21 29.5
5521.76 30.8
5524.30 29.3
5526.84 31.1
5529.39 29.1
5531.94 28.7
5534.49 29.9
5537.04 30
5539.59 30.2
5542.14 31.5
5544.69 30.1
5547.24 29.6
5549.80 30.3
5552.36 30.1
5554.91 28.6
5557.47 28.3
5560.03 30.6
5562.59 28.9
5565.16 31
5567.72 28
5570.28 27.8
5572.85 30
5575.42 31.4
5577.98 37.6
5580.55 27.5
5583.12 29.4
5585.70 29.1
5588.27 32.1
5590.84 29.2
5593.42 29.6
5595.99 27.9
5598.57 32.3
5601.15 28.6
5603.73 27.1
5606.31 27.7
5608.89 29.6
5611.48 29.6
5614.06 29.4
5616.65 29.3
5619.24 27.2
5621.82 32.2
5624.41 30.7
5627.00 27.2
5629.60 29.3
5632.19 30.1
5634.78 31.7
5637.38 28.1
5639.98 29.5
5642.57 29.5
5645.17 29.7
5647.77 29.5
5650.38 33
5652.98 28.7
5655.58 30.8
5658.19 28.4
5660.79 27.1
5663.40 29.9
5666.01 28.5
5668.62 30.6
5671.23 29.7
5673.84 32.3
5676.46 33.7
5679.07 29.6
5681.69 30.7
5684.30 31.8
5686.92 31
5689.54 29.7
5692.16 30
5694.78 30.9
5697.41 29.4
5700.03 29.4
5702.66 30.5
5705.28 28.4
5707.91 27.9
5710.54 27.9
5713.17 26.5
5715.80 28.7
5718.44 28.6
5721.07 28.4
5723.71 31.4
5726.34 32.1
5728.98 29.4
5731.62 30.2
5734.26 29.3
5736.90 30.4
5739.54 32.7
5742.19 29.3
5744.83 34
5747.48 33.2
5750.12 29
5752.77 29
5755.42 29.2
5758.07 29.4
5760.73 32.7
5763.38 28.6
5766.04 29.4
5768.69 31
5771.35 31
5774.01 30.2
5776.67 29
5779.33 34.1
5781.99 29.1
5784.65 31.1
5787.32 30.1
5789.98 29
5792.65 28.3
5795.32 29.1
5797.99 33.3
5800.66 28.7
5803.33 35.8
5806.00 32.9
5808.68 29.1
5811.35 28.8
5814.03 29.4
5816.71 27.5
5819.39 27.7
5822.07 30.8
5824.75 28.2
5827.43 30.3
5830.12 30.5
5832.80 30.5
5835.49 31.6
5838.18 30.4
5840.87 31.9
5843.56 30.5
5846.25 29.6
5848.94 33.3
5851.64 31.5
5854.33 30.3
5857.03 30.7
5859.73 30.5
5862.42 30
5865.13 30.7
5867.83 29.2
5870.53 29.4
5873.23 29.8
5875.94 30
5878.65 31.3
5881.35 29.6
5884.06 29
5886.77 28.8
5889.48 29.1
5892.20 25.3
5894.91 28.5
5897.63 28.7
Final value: 1.80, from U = 0.20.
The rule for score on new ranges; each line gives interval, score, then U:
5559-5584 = 1.60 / 0.40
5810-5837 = 1.50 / 0.50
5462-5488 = 1.80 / 0.20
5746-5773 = 1.60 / 0.40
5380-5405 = 1.70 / 0.30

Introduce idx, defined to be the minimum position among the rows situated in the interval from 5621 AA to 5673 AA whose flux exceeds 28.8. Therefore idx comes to 5621.82 AA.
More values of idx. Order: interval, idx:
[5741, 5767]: 5742.19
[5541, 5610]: 5542.14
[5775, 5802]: 5776.67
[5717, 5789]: 5723.71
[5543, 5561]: 5544.69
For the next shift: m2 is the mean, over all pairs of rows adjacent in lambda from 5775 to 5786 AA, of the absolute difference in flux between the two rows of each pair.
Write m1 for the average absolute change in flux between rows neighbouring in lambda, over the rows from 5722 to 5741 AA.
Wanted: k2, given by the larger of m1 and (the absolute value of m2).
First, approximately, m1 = 1.4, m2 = 4.0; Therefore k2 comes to 4.0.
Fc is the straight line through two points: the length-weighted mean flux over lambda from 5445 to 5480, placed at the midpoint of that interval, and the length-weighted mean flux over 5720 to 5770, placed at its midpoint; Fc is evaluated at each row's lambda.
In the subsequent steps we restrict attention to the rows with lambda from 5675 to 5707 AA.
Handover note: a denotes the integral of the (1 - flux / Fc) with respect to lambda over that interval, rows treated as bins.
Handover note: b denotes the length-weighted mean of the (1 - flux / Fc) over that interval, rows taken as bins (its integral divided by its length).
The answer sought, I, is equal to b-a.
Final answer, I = 0.38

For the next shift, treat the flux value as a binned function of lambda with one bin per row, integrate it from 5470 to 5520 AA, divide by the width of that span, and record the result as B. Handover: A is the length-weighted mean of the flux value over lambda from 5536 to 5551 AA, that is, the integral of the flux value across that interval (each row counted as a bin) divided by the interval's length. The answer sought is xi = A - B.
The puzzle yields 0.9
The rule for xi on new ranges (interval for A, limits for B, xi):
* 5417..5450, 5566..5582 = -1.6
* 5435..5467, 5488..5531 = -1.1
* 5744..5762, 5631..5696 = 0.6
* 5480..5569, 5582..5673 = 0.3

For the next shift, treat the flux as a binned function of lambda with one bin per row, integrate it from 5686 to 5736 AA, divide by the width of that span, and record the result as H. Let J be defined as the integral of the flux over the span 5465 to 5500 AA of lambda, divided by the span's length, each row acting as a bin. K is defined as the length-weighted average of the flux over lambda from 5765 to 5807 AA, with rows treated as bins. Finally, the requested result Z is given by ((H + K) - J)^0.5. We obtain 5.58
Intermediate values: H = 29.5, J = 29.1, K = 30.8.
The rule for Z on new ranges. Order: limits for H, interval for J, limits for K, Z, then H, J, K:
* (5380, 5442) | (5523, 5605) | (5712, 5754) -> 5.39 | 28.8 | 29.8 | 30.2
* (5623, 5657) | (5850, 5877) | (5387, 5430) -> 5.30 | 29.8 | 30.2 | 28.5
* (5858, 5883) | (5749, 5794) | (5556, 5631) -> 5.45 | 30.1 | 30.0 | 29.6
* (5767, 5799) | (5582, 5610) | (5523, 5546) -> 5.57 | 30.4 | 29.3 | 30.0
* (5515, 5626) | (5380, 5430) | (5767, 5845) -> 5.61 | 29.8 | 28.6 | 30.3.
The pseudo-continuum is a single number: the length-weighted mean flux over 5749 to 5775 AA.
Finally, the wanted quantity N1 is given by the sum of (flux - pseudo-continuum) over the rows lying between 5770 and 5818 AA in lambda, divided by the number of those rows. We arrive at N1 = 0.4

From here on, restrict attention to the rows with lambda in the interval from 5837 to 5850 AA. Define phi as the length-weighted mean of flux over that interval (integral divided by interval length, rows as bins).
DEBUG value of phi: 31.1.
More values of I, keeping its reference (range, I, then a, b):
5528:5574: 1.07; -1.1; -0.024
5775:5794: -0.40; 0.4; 0.022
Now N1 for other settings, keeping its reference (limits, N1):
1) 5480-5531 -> 0.0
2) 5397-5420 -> -2.3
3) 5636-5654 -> -0.2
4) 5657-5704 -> 0.2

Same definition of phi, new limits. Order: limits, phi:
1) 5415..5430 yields 28.6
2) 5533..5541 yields 30.0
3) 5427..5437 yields 29.0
